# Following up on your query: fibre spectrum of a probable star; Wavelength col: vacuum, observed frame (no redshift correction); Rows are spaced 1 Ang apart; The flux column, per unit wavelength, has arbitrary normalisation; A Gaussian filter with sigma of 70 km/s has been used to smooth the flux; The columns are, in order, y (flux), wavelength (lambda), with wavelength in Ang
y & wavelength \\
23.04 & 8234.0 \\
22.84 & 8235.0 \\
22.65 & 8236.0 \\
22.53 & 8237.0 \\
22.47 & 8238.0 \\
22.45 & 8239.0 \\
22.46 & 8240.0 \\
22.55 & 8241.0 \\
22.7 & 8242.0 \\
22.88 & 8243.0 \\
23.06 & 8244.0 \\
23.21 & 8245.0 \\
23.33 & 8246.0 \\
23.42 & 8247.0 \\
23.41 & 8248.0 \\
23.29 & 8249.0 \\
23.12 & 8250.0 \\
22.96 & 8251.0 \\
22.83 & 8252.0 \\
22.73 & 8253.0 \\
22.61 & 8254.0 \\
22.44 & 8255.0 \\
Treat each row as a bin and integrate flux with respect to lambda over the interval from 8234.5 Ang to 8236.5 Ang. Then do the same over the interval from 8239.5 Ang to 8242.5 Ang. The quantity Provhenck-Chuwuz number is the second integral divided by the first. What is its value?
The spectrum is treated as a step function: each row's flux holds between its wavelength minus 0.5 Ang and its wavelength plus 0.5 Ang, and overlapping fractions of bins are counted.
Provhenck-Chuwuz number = 1.5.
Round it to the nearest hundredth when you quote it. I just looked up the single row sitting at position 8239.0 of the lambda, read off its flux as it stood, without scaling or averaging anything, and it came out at 22.45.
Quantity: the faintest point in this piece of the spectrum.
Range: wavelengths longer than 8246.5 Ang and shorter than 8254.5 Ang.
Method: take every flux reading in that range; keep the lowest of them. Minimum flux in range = 22.61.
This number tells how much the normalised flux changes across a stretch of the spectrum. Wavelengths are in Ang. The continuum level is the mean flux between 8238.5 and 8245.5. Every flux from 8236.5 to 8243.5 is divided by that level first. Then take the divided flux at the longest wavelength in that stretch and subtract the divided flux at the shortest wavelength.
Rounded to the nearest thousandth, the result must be 0.015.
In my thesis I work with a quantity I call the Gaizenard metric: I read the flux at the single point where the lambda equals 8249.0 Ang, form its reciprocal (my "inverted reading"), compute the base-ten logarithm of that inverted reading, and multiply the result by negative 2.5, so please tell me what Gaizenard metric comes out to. 3.42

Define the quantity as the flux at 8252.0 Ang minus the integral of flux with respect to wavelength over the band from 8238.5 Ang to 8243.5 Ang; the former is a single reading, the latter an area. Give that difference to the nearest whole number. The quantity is -90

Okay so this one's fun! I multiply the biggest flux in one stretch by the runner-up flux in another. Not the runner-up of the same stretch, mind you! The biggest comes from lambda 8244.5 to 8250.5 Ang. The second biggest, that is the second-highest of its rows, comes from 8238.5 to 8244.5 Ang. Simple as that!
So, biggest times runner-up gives 536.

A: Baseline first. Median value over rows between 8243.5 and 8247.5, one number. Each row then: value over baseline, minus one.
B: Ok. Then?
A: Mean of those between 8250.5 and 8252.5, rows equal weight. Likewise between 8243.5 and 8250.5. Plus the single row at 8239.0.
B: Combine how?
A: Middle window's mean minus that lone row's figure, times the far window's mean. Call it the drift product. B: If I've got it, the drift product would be -0.0006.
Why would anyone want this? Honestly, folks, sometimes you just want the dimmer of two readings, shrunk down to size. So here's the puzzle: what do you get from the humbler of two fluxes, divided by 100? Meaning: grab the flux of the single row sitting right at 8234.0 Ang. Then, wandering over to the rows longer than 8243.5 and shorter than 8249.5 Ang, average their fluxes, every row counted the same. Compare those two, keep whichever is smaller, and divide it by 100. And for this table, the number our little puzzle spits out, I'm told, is 0.230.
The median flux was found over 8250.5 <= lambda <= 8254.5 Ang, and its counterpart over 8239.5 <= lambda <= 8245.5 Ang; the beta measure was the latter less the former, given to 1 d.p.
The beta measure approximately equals 0.0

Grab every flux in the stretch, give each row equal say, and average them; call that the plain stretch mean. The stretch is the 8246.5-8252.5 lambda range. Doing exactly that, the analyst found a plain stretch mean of 23.2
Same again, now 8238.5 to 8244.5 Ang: 22.7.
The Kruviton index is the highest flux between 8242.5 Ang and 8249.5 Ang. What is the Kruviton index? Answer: 23.42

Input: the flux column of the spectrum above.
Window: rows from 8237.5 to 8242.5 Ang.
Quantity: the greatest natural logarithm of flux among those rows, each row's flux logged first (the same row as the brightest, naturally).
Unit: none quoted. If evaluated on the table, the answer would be 3.12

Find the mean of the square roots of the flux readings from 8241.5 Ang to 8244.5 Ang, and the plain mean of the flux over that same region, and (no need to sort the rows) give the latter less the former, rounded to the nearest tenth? 18.1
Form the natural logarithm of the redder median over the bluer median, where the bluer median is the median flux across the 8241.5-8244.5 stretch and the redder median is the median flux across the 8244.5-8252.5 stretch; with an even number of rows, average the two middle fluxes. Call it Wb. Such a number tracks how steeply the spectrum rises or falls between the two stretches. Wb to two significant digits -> 0.016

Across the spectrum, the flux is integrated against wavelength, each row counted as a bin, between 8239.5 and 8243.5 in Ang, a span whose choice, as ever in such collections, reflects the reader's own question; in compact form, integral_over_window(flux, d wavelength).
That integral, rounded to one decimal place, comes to 90.6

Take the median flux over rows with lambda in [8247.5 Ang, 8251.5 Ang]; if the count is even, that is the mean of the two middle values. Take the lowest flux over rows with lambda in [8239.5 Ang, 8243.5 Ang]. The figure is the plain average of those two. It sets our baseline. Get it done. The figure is 22.8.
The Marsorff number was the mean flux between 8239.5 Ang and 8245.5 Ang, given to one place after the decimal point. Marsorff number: 22.8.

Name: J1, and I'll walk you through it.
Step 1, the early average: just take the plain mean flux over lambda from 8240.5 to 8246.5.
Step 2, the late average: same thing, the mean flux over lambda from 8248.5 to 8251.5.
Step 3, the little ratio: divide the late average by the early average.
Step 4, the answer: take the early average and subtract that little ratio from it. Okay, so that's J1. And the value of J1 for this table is 21.9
